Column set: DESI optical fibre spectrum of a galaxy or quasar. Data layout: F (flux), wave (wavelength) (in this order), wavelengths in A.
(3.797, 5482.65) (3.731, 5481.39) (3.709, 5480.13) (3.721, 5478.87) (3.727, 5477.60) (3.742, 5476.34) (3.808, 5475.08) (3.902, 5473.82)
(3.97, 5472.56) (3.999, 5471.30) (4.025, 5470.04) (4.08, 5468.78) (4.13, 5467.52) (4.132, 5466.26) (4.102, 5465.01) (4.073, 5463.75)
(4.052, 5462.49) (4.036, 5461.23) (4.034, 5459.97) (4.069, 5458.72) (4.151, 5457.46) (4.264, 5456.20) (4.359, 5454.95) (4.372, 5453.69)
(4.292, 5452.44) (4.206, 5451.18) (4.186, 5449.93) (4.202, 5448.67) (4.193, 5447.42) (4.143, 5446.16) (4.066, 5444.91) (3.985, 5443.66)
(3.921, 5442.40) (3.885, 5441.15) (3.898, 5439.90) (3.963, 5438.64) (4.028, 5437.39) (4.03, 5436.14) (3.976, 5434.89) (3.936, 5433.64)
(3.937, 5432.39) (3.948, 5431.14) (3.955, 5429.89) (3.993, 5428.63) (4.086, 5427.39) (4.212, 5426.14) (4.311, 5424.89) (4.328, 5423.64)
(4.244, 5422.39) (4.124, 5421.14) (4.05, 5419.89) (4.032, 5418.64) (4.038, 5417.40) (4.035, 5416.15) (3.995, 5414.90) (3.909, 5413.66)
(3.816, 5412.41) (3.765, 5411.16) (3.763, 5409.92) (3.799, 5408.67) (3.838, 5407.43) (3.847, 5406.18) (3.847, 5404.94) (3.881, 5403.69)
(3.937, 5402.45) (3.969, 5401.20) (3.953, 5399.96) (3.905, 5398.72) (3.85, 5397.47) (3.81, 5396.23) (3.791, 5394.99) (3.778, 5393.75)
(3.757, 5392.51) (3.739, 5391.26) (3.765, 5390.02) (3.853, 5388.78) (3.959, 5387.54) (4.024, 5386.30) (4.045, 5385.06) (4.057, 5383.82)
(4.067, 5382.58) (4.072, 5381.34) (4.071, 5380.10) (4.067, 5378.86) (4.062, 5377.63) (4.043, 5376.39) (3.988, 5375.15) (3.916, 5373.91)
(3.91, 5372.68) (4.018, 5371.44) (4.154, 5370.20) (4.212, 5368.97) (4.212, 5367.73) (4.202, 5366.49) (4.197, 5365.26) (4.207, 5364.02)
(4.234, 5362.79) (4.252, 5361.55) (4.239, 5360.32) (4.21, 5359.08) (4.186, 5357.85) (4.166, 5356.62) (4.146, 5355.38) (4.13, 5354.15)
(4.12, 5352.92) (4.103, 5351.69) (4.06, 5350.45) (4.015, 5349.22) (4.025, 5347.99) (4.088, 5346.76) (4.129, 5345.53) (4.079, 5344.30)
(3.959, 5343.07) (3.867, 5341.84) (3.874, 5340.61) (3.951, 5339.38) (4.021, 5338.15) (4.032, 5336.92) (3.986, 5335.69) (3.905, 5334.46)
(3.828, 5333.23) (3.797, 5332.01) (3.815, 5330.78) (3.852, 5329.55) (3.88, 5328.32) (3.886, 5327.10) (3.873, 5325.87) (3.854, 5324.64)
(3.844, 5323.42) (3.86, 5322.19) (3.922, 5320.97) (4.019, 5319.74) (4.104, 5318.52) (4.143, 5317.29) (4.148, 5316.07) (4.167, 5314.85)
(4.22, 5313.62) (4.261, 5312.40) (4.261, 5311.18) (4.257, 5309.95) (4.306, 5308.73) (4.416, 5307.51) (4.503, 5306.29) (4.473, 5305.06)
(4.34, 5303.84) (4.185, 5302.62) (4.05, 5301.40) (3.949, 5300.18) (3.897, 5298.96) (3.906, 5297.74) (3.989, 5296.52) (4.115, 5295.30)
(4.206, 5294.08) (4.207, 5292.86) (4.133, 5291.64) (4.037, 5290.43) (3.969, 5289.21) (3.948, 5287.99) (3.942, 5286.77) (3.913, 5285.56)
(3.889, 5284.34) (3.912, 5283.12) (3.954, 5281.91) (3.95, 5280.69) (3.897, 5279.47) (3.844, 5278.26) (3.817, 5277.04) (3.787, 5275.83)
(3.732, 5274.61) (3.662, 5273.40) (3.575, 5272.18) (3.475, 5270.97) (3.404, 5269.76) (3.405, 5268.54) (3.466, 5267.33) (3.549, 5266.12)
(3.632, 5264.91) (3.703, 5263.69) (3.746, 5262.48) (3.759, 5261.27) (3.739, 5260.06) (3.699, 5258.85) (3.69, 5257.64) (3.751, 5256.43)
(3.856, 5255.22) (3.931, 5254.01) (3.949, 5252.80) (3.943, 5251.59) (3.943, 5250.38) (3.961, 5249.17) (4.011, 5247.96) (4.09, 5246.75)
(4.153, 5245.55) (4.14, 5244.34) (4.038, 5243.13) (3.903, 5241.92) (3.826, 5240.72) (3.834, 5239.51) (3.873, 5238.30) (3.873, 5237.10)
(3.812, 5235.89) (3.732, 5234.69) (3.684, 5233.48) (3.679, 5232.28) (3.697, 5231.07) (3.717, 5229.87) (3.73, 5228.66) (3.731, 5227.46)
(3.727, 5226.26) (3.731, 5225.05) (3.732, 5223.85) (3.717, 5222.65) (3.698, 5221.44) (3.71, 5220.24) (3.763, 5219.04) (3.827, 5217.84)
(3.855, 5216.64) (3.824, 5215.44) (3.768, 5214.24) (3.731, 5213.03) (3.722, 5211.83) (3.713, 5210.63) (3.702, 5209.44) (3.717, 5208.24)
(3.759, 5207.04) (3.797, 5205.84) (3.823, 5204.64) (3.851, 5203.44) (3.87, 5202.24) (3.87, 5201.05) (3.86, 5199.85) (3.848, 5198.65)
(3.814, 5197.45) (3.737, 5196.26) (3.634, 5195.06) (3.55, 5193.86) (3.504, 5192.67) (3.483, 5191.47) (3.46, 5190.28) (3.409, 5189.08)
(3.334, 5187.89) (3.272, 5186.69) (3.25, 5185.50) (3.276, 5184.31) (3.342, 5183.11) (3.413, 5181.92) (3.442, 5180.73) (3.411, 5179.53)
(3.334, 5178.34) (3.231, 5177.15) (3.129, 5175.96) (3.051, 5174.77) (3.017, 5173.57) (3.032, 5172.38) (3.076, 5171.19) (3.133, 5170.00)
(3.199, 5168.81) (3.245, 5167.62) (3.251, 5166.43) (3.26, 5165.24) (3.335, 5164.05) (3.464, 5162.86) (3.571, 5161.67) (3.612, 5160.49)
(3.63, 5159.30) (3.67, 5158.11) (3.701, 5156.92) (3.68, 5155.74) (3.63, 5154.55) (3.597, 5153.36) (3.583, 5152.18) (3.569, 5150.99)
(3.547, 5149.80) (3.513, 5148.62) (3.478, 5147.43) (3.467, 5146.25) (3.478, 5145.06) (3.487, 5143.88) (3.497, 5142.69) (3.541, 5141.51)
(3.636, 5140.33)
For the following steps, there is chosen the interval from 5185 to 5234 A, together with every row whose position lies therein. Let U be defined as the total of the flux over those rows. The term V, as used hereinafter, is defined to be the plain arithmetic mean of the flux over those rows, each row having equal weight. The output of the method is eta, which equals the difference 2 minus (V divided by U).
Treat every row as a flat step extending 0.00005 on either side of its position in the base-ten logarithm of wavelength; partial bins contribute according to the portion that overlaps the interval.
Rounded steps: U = 151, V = 3.69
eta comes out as 1.98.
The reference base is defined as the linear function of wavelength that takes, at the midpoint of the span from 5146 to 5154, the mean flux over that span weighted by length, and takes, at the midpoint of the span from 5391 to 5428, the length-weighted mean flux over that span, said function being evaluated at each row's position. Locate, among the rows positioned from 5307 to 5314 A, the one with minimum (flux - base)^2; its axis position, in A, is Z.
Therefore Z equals 5313.62 A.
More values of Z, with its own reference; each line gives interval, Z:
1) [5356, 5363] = 5356.62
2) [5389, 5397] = 5396.23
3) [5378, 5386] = 5385.06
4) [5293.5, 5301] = 5298.96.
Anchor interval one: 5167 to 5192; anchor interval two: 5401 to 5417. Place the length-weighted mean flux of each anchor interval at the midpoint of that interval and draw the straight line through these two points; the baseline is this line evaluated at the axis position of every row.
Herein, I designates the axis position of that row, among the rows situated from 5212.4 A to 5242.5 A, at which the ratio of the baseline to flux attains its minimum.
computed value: 5216.64 A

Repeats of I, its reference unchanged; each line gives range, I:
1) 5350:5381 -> 5361.55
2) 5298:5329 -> 5306.29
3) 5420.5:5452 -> 5423.64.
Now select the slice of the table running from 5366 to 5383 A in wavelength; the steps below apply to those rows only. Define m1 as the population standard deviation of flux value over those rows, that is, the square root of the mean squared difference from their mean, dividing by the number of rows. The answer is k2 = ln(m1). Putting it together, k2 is -2.4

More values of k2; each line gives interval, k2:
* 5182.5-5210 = -1.5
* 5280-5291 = -3.2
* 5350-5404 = -1.9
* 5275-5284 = -2.8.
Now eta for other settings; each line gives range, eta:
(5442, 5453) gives 1.89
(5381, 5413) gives 1.96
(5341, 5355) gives 1.91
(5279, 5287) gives 1.86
